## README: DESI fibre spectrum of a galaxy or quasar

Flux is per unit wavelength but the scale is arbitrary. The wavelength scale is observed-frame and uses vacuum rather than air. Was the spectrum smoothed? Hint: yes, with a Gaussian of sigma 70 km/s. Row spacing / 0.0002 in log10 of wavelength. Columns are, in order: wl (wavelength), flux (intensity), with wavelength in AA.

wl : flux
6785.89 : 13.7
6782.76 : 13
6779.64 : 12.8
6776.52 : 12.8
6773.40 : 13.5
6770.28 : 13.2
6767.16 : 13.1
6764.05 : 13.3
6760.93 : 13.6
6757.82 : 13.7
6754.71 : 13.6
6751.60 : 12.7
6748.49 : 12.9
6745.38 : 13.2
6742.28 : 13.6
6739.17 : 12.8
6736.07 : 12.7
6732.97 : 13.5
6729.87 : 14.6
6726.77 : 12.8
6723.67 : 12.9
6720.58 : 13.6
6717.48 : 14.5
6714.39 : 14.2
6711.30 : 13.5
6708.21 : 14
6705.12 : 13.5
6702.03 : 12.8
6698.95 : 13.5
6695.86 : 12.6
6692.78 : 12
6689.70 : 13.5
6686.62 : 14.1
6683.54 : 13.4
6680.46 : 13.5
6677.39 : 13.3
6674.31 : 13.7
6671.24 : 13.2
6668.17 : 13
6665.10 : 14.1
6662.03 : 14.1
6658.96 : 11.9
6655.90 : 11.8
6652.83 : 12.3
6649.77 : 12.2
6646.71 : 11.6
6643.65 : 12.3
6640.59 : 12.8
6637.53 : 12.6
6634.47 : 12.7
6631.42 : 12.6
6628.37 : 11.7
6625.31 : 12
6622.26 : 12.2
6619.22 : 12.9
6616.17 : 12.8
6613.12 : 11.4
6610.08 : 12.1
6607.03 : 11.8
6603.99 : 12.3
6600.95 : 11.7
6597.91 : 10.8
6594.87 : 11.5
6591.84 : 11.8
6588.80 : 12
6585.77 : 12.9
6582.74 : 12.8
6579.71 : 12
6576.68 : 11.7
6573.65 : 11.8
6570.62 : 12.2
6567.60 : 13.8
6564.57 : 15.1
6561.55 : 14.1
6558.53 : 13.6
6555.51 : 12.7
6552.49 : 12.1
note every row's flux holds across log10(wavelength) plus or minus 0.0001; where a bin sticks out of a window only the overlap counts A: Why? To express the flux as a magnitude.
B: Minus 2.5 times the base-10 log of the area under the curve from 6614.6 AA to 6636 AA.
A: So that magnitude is -6.1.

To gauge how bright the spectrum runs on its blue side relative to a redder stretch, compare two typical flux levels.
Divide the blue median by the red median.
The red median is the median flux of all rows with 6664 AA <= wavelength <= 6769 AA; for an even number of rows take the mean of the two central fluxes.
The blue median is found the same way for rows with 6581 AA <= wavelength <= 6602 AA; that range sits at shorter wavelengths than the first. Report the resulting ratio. 0.874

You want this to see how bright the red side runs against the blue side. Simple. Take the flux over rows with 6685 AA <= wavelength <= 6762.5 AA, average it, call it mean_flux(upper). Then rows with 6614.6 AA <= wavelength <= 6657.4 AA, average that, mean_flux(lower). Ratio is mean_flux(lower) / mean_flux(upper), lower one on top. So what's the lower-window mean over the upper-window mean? 0.92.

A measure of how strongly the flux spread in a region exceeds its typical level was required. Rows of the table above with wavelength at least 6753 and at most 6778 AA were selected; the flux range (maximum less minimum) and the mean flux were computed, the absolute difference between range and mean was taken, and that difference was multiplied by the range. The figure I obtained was 11.2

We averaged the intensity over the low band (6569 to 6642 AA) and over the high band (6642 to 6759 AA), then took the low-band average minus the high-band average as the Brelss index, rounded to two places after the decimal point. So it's -1.06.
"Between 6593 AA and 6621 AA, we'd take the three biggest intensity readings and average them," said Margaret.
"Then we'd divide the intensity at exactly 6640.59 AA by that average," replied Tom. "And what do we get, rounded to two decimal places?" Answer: 1.01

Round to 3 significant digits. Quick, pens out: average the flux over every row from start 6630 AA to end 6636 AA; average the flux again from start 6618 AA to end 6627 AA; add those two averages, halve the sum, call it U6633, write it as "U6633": 12.5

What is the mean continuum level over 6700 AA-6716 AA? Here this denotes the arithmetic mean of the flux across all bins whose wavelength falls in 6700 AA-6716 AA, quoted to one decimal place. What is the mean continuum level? 13.6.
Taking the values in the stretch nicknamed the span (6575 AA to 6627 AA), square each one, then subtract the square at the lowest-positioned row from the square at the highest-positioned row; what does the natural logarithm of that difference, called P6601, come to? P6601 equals 2.0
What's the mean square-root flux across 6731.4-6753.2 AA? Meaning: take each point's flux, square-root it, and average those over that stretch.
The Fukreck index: 3.61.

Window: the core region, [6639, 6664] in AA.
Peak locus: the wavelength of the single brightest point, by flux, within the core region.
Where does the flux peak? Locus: 6662.03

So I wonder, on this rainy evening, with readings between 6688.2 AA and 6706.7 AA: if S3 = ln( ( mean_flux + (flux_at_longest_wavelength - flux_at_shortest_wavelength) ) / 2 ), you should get 1.87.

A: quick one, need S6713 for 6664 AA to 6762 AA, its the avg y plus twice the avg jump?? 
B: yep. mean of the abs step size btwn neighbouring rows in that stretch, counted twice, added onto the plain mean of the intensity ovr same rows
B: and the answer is 14.6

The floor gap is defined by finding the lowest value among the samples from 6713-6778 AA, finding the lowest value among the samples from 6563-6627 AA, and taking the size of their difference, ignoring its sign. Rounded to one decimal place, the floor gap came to 1.9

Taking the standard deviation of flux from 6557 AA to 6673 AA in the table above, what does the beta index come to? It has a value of 0.9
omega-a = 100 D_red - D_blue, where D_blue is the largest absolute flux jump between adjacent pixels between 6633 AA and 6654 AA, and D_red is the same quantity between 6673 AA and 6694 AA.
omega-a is 149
